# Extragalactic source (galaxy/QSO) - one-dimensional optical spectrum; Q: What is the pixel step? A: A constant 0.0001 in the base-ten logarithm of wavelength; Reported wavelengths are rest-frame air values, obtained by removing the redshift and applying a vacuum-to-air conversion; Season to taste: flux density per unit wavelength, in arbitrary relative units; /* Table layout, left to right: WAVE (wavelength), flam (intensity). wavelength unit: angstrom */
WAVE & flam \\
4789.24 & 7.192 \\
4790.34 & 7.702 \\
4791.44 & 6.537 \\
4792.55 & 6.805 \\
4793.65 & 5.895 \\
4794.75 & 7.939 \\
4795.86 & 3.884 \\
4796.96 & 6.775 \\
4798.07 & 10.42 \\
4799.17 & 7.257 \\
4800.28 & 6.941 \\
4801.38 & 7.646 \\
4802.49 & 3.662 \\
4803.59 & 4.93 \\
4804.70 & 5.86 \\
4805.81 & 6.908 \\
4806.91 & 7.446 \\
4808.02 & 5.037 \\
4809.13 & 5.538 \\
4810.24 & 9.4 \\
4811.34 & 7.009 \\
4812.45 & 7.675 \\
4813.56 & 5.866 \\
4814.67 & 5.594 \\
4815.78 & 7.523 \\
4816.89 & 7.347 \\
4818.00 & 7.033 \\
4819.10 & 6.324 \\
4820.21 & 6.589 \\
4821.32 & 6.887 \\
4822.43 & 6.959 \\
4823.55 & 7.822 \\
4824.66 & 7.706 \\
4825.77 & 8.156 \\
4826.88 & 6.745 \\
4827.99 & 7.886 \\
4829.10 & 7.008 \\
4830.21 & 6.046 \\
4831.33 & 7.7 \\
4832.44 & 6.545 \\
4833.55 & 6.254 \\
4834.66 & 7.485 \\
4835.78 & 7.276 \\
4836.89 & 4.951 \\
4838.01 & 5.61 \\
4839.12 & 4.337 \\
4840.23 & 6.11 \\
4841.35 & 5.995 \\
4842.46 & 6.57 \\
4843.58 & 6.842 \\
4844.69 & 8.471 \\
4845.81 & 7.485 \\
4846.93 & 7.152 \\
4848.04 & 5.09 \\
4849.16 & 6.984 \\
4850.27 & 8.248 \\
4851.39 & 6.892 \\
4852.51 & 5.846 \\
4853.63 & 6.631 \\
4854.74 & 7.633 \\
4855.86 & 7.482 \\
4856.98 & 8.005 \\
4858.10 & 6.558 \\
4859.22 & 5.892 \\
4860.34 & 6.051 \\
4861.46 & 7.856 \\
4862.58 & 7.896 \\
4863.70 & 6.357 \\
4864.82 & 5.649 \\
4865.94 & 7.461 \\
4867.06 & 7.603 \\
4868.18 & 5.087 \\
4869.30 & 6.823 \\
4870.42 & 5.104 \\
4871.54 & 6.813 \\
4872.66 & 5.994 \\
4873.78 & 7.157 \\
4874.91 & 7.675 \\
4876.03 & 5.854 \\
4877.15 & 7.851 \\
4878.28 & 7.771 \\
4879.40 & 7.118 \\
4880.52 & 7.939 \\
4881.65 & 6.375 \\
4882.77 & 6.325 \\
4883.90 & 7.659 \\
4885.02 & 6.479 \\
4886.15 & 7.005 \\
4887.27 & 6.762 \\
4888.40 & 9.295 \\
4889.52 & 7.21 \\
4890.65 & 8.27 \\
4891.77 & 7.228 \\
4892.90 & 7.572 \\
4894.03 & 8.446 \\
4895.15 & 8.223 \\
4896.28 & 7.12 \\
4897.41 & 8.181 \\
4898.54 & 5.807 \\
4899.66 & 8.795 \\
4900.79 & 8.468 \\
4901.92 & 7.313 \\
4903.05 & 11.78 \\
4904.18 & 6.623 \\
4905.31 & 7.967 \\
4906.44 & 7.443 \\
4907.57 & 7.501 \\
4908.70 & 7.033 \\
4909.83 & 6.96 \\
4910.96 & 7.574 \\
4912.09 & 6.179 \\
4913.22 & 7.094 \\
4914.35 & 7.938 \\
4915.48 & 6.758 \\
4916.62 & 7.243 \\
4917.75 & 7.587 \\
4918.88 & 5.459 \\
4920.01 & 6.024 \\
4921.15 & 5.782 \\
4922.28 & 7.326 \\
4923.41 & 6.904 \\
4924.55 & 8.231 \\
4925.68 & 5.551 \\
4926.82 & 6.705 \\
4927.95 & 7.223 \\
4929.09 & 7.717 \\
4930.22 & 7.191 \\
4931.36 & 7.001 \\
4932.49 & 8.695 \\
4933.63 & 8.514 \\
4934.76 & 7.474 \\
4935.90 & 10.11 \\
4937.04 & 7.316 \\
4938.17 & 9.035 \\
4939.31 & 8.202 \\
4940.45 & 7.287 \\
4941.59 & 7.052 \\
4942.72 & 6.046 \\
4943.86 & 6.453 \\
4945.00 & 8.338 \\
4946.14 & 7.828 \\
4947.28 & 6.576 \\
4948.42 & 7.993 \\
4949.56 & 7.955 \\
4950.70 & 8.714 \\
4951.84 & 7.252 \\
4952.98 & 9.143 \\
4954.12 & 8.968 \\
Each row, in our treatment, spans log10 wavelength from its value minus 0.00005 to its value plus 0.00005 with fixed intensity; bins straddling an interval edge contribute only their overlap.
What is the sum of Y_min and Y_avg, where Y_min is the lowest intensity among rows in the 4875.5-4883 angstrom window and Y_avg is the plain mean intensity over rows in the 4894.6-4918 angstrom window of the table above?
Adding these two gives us 13.5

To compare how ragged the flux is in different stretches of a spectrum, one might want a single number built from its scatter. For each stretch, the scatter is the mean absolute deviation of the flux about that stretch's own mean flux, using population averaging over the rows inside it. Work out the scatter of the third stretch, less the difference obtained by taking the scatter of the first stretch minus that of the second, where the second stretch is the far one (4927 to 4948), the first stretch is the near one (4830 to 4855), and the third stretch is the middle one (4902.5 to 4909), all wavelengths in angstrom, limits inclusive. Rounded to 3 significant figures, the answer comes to 1.21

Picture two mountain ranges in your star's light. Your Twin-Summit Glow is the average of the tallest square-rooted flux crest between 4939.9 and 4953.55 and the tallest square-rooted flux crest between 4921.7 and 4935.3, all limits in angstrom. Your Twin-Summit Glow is 2.99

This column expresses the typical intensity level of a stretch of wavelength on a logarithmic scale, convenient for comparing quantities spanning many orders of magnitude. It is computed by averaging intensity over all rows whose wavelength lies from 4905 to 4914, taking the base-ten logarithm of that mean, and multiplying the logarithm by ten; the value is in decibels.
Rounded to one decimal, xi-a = 8.6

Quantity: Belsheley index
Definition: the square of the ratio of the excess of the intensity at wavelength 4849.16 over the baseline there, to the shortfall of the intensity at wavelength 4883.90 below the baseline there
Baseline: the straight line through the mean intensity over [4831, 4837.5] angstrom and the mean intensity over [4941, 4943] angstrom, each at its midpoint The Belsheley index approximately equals 0.1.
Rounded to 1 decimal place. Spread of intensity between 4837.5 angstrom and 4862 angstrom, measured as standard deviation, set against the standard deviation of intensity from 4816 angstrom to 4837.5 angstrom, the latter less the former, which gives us -0.3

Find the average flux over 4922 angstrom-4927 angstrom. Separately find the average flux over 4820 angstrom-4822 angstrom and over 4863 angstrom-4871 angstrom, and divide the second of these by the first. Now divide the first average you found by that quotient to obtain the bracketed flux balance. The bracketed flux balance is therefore 7.4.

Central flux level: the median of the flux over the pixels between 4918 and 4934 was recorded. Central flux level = 7.10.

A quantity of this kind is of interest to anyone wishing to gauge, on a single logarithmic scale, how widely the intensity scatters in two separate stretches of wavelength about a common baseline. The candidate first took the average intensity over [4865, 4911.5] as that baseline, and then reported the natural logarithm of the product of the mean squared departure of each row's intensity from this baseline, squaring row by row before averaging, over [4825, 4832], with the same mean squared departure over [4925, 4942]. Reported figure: -0.4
